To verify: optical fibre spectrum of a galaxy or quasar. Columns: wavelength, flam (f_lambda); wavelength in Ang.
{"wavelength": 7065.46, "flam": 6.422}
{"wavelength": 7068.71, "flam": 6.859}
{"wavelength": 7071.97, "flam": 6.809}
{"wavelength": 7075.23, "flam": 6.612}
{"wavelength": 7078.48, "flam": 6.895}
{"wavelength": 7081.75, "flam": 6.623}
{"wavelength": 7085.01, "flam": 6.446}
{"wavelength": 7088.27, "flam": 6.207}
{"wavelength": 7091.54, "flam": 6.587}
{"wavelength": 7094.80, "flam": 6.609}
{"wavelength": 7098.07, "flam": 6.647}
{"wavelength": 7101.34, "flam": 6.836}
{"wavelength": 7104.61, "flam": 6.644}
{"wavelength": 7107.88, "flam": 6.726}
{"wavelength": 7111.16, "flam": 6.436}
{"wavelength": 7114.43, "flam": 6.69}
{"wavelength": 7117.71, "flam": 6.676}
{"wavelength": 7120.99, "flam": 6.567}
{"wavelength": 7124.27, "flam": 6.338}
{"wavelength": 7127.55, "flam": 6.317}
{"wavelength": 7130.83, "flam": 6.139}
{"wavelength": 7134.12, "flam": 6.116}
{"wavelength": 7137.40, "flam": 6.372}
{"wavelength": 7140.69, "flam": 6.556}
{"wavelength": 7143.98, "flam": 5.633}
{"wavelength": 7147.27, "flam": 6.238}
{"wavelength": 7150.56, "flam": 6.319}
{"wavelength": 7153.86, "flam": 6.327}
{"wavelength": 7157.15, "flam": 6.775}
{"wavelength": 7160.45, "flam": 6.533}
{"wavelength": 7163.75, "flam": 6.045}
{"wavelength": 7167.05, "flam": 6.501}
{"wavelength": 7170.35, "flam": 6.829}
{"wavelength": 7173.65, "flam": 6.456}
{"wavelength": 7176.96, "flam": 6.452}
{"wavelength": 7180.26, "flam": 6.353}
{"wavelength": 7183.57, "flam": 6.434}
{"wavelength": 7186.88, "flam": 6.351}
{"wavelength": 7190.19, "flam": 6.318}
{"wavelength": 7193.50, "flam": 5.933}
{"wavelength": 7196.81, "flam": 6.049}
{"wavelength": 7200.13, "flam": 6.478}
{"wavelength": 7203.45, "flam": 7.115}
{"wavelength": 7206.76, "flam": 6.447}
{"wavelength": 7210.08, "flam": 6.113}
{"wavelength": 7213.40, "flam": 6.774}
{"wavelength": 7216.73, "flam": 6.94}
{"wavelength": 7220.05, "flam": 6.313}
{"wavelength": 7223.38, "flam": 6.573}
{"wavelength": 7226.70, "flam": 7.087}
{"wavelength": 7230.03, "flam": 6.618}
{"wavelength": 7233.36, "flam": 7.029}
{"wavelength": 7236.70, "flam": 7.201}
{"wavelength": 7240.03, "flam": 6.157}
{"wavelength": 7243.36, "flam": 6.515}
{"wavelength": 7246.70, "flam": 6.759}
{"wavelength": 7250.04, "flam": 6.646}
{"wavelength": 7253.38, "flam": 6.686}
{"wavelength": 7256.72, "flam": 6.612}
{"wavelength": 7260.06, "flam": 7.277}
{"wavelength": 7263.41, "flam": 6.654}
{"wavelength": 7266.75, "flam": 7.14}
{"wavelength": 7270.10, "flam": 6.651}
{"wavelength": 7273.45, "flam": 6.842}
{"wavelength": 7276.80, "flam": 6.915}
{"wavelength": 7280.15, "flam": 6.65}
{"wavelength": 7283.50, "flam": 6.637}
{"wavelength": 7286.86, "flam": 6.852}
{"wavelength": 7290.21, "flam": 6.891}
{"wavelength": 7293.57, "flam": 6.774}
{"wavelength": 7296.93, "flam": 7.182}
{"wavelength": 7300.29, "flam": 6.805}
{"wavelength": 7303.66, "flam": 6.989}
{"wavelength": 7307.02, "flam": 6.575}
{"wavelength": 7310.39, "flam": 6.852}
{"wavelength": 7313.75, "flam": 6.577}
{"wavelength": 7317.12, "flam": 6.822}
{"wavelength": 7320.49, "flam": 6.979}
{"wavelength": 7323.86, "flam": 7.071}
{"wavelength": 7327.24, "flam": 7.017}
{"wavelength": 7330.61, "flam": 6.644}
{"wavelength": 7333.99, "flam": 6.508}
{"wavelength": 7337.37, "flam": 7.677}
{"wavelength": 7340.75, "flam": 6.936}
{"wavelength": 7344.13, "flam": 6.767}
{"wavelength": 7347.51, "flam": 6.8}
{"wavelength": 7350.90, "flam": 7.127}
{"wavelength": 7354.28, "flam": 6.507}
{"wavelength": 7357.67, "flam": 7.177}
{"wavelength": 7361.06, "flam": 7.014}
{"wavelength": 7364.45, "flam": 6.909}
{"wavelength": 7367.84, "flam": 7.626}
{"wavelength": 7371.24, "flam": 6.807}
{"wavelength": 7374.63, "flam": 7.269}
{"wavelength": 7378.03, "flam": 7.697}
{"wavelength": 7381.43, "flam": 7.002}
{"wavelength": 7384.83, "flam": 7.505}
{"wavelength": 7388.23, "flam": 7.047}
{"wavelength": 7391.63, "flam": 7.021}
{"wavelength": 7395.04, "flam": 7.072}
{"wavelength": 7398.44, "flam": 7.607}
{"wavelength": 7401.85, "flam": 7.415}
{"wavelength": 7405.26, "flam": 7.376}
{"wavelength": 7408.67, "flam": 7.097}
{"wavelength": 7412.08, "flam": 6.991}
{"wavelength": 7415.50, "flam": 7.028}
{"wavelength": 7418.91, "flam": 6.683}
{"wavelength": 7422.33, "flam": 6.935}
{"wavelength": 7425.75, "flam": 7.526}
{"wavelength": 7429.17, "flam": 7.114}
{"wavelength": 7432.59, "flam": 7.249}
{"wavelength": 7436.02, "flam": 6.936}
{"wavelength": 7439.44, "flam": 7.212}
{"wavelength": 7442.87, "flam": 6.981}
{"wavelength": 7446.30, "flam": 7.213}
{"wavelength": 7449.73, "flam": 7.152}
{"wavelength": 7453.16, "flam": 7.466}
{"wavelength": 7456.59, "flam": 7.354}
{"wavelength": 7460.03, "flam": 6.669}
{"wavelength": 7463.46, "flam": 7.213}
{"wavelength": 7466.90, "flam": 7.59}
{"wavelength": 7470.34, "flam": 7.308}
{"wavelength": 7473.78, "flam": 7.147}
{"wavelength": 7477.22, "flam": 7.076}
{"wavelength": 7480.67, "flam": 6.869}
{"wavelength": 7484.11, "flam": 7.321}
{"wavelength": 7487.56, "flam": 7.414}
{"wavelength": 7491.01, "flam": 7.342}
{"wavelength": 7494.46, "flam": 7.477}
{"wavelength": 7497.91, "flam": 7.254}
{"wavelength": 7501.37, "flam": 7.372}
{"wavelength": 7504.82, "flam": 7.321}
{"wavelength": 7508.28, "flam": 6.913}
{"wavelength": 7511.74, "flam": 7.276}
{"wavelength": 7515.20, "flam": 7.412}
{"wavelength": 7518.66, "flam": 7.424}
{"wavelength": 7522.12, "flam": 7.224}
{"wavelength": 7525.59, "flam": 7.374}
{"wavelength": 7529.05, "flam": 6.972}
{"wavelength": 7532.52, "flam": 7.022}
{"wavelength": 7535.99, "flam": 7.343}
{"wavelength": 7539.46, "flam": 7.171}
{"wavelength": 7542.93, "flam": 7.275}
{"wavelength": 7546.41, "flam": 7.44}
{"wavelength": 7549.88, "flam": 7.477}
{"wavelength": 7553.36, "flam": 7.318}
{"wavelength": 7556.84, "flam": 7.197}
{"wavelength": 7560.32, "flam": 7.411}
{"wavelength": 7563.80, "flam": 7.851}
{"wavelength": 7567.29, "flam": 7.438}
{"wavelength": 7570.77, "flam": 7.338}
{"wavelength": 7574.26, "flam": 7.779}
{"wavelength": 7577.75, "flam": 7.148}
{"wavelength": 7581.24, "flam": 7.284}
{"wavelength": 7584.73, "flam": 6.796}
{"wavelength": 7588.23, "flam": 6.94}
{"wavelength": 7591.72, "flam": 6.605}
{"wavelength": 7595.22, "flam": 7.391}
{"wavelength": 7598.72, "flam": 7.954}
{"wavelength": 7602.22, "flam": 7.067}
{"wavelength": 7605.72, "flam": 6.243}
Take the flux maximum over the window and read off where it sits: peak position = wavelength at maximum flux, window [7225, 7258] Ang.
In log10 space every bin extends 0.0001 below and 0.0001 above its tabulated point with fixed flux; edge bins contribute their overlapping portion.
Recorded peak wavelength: 7236.70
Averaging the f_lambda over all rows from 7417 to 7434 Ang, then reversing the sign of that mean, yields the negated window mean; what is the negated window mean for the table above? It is -7.10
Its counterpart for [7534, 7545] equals -7.26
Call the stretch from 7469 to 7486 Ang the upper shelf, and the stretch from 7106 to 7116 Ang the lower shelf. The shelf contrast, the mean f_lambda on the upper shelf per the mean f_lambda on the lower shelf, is 1.08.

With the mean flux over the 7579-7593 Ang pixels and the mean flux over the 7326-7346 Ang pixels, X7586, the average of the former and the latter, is 6.92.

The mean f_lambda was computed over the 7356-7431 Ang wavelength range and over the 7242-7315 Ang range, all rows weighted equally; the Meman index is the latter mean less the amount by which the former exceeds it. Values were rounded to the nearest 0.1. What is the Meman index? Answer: 6.4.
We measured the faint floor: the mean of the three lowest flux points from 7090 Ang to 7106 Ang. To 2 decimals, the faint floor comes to 6.61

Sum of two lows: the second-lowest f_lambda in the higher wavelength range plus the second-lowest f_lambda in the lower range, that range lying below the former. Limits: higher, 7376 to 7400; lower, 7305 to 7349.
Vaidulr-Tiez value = 13.6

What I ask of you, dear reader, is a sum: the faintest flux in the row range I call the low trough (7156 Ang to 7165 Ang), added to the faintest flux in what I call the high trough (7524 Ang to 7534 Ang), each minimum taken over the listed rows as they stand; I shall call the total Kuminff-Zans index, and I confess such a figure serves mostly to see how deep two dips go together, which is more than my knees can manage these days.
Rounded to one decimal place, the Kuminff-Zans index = 13.0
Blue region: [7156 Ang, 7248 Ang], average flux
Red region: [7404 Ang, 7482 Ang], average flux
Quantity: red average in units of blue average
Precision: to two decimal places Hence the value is 1.09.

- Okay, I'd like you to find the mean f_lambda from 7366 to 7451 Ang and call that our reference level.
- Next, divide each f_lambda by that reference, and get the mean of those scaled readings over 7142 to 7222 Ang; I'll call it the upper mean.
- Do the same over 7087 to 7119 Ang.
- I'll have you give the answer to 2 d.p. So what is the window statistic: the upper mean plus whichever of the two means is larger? 1.81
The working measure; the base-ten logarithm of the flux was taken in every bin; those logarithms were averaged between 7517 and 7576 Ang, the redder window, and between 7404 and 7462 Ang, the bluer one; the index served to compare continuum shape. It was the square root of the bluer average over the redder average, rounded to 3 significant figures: 0.992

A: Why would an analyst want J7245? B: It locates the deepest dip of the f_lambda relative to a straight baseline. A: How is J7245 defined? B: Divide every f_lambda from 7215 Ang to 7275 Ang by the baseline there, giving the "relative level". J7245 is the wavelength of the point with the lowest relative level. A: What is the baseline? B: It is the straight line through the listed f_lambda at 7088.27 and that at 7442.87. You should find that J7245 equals 7240.03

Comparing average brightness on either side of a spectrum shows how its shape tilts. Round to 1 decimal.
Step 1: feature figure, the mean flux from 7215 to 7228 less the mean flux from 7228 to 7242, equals 0.0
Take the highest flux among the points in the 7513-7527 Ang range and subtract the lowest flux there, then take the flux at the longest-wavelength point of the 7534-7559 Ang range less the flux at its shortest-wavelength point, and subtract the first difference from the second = -0.35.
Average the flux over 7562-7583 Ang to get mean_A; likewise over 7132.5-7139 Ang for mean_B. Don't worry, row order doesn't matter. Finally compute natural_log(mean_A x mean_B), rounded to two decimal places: 3.84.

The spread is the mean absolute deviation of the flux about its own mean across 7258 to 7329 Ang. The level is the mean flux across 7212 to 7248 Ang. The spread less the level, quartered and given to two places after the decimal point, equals -1.64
